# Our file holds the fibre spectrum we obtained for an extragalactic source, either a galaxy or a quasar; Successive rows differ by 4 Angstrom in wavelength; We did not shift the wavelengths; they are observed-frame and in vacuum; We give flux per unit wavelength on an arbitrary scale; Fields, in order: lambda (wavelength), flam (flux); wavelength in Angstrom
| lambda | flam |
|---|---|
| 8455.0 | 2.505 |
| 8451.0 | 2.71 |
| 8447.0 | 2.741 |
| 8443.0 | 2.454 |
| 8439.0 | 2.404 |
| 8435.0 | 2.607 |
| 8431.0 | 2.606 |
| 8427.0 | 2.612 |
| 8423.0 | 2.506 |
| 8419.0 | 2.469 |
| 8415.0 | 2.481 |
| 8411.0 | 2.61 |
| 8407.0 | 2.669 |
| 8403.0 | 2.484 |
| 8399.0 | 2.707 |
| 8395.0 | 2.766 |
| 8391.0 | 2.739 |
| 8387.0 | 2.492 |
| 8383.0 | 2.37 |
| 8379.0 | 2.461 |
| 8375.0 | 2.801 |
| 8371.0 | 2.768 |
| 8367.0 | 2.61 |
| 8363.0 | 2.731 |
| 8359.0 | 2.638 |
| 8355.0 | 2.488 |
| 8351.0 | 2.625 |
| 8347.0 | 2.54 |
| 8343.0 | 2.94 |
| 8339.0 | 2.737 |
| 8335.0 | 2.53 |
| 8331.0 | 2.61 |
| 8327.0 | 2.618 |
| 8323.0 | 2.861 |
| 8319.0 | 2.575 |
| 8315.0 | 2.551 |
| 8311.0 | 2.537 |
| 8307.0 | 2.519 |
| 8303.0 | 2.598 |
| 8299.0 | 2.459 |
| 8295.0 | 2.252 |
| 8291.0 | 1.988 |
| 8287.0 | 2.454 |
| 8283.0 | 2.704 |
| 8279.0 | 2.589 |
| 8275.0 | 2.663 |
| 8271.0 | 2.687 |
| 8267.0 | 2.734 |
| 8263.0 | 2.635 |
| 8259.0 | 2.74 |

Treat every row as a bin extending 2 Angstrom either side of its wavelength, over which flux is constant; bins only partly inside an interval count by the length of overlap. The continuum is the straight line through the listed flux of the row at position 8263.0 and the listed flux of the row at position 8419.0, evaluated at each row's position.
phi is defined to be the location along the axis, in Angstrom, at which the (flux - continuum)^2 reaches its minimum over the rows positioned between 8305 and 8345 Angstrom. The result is 8319.0 Angstrom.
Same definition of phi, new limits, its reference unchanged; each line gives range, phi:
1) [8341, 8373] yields 8347.0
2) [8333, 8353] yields 8347.0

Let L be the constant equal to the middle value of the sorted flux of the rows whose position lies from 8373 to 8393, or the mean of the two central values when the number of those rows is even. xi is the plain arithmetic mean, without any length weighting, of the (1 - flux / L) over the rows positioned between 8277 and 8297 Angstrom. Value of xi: 0.038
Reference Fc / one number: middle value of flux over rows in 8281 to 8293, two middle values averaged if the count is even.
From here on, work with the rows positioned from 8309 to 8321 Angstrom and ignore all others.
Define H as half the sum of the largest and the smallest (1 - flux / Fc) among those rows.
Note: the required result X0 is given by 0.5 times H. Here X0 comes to -0.021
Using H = -0.042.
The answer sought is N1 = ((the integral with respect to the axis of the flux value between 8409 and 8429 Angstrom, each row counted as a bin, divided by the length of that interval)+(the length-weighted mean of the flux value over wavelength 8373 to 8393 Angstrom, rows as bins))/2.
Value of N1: 2.55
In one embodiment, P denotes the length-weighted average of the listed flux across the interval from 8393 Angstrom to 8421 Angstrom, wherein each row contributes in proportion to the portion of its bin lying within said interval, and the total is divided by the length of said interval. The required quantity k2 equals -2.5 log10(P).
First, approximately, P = 2.60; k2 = -1.04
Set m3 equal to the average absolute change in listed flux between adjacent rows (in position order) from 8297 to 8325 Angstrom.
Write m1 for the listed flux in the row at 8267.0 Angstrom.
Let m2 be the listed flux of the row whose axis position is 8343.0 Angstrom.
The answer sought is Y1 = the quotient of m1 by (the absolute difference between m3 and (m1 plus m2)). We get 0.490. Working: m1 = 2.734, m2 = 2.94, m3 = 0.09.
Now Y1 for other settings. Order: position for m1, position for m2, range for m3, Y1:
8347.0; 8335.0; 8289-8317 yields 0.513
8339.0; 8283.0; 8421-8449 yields 0.513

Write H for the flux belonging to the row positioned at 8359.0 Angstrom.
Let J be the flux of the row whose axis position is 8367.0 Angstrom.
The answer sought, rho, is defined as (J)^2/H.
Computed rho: 2.58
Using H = 2.638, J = 2.61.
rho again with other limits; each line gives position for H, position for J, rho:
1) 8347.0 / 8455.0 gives 2.47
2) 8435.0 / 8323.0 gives 3.14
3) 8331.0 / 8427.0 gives 2.61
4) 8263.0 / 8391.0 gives 2.85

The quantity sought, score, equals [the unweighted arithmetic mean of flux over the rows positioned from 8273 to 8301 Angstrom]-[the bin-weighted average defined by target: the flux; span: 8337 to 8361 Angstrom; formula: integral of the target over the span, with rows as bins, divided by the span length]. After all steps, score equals -0.22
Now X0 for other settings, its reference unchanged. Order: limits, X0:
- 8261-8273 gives -0.047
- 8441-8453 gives -0.029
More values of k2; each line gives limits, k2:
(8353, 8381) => -1.06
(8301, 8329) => -1.04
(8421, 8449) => -1.02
